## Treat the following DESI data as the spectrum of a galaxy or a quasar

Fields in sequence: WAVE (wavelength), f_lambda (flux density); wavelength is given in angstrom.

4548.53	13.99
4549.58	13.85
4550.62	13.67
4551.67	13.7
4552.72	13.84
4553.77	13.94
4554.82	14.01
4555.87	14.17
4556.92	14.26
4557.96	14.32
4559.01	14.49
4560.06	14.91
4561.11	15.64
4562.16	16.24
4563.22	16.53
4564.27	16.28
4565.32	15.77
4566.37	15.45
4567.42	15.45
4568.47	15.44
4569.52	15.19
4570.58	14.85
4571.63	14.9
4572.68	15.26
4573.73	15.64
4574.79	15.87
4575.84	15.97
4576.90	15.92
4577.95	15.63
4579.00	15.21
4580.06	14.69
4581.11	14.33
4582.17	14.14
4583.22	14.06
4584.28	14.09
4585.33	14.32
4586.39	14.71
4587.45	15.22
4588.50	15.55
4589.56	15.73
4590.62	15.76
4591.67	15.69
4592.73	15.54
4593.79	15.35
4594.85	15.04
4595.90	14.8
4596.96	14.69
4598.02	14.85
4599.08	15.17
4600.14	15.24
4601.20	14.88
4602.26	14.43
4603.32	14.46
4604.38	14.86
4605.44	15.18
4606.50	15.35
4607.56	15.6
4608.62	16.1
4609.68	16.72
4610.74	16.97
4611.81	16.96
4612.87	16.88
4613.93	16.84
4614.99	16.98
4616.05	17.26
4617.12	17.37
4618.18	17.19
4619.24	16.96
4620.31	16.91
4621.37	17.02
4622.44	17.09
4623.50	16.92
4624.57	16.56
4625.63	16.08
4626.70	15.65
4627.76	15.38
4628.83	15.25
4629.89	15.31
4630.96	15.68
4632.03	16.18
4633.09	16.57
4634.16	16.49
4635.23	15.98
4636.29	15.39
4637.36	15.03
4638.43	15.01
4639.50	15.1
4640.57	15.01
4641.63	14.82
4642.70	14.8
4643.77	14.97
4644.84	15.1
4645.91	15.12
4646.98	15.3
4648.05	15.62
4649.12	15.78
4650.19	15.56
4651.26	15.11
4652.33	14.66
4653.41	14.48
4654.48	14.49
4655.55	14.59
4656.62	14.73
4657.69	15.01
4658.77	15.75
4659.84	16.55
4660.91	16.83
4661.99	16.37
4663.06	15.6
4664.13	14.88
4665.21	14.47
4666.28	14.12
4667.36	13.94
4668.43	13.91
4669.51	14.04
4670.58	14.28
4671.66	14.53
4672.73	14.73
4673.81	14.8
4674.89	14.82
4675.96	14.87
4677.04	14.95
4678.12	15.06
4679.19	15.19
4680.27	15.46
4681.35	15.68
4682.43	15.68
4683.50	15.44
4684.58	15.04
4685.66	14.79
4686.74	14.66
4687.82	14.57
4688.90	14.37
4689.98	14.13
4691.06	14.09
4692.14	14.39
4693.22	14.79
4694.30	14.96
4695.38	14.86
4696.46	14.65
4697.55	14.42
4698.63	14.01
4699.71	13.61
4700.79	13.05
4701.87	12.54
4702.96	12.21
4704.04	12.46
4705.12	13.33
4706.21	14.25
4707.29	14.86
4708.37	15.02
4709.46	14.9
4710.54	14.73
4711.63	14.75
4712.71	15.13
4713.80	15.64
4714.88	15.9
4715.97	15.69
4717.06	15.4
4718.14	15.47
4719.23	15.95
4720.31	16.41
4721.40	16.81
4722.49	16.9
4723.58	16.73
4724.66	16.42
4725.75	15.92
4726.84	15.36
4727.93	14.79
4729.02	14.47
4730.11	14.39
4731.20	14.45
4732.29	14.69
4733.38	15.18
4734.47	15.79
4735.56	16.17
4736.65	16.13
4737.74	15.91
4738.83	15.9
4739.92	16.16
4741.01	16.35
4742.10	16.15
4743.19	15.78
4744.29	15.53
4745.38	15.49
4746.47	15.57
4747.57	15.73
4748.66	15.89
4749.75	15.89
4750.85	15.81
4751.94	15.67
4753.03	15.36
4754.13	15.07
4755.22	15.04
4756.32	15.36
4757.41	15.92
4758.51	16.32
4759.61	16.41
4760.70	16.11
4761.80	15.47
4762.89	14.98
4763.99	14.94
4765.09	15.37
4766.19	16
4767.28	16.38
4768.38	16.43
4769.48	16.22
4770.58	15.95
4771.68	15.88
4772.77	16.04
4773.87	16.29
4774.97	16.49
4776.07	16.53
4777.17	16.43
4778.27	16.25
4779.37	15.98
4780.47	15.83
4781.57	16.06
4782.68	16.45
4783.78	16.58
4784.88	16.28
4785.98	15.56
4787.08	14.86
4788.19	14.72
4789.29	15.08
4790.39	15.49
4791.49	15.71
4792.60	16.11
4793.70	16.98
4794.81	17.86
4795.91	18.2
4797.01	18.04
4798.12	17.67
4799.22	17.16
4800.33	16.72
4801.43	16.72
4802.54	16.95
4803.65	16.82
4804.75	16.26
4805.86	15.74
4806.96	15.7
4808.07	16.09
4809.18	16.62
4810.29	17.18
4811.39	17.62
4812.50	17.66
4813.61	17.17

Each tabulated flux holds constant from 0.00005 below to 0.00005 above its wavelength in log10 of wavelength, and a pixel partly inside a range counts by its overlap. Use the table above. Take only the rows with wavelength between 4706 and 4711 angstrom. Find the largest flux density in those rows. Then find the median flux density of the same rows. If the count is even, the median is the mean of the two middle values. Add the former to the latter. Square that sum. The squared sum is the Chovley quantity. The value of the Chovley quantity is 893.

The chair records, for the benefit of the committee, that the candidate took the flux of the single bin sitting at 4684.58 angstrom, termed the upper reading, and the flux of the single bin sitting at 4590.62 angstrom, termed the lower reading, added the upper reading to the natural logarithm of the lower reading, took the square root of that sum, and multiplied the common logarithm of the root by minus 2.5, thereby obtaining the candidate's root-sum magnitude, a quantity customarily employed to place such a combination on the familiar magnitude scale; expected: -1.563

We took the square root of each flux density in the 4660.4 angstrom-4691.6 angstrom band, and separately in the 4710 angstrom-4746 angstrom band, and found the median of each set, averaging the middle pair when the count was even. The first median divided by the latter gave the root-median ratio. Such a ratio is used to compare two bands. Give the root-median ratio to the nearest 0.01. 0.97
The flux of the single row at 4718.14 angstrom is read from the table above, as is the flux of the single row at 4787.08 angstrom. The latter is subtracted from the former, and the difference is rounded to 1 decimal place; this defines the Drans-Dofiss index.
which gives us 0.6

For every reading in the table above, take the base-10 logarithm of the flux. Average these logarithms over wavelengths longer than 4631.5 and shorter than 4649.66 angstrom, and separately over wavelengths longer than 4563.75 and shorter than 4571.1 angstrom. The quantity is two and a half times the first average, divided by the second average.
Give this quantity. 2.50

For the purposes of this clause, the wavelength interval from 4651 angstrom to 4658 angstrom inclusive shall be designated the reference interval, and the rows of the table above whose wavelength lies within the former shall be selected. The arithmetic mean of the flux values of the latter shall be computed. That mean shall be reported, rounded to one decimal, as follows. 14.7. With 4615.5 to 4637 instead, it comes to 16.4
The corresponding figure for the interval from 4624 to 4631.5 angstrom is 15.7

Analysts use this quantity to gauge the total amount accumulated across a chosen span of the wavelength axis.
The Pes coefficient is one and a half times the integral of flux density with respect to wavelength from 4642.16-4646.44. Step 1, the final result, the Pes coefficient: 96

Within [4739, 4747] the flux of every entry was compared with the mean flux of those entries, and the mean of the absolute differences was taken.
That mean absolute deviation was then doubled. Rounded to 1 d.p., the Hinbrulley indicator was 0.6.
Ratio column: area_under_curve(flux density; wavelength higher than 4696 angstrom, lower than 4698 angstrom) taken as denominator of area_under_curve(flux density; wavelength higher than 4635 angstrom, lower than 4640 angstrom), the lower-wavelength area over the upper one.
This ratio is 2.6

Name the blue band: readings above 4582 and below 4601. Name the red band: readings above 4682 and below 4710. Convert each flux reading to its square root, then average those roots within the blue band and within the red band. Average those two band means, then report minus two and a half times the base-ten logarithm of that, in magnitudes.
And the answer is -1.46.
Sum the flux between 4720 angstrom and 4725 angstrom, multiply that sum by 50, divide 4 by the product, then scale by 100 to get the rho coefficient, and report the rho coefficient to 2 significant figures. 0.096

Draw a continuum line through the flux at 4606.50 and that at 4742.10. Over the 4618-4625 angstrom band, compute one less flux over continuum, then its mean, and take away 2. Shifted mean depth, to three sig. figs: -2.10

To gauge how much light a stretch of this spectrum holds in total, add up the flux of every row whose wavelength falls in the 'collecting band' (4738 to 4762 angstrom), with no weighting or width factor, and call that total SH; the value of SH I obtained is 347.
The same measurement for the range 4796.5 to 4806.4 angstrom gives 152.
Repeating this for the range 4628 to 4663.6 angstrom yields 508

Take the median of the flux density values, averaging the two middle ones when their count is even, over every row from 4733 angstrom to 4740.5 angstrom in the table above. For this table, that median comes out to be 15.9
